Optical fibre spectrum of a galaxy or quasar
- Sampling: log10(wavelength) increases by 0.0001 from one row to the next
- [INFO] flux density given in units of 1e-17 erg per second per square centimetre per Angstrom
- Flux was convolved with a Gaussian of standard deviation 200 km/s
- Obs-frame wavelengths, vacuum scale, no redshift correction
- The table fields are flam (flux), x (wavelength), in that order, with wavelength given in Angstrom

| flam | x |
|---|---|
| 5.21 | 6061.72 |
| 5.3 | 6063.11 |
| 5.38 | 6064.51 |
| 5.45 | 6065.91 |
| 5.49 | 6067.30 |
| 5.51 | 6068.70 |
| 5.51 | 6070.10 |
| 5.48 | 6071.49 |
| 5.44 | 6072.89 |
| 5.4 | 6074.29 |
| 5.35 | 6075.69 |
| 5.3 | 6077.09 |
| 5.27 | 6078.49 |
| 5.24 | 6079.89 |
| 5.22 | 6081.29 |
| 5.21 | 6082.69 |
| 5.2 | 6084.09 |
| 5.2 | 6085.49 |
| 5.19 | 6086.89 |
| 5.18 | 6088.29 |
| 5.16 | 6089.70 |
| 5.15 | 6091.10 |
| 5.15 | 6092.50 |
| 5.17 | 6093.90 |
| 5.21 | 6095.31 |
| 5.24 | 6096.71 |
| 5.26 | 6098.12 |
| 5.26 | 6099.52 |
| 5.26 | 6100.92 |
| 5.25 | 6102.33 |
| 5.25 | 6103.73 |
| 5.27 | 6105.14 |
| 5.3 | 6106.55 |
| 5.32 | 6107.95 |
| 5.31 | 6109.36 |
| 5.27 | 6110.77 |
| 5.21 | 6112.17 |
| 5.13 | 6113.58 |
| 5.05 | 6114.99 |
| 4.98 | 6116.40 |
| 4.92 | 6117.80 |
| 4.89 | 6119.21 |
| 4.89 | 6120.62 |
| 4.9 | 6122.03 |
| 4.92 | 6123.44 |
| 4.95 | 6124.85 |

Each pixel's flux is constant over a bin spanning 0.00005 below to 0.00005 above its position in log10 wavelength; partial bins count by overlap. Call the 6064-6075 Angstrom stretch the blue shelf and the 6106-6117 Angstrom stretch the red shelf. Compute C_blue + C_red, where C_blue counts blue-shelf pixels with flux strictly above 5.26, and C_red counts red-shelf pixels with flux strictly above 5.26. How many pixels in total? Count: 12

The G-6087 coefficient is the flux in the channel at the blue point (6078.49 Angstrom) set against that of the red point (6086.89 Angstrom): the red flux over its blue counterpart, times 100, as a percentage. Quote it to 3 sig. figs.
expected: 98.5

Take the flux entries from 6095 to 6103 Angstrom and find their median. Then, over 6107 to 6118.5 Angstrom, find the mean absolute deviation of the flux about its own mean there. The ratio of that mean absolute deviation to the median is 0.025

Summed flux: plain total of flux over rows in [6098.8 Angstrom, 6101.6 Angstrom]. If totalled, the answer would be 10.5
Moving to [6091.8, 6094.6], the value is 10.3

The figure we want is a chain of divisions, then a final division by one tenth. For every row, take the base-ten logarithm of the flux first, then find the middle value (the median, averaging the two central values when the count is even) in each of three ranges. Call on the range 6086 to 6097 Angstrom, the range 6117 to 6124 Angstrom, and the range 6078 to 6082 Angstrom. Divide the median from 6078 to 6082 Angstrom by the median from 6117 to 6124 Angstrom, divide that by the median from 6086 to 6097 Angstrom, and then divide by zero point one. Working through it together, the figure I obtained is 14.6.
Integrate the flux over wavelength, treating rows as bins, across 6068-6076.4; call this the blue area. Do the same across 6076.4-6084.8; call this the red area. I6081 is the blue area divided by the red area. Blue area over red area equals 1.04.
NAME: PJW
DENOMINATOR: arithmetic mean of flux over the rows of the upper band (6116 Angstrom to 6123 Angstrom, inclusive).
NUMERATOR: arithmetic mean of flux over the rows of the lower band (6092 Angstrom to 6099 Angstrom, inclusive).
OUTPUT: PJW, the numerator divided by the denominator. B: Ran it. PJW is 1.06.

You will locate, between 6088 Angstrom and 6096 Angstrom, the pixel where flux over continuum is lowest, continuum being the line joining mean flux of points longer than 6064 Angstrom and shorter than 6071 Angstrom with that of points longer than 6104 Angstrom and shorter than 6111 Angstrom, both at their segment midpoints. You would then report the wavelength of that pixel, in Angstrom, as 6091.10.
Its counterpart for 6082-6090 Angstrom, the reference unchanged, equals 6089.70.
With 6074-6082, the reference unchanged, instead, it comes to 6081.29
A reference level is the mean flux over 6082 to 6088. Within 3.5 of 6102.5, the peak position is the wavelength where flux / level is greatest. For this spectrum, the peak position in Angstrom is 6105.14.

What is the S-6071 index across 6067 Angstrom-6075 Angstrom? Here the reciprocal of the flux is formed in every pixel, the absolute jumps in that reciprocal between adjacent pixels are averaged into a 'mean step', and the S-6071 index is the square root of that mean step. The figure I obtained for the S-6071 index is 0.030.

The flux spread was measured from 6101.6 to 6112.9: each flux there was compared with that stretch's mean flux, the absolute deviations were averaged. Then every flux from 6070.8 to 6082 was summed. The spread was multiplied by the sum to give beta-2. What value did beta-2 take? 1.2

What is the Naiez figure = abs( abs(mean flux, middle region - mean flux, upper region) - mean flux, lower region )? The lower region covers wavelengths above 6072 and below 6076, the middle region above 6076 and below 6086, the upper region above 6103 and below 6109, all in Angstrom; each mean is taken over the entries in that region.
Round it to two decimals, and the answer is 5.35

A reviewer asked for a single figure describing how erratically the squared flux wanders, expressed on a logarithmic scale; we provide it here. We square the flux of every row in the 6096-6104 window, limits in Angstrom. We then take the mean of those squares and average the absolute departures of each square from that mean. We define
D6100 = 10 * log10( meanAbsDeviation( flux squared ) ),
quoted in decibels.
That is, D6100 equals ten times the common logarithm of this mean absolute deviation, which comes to -12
